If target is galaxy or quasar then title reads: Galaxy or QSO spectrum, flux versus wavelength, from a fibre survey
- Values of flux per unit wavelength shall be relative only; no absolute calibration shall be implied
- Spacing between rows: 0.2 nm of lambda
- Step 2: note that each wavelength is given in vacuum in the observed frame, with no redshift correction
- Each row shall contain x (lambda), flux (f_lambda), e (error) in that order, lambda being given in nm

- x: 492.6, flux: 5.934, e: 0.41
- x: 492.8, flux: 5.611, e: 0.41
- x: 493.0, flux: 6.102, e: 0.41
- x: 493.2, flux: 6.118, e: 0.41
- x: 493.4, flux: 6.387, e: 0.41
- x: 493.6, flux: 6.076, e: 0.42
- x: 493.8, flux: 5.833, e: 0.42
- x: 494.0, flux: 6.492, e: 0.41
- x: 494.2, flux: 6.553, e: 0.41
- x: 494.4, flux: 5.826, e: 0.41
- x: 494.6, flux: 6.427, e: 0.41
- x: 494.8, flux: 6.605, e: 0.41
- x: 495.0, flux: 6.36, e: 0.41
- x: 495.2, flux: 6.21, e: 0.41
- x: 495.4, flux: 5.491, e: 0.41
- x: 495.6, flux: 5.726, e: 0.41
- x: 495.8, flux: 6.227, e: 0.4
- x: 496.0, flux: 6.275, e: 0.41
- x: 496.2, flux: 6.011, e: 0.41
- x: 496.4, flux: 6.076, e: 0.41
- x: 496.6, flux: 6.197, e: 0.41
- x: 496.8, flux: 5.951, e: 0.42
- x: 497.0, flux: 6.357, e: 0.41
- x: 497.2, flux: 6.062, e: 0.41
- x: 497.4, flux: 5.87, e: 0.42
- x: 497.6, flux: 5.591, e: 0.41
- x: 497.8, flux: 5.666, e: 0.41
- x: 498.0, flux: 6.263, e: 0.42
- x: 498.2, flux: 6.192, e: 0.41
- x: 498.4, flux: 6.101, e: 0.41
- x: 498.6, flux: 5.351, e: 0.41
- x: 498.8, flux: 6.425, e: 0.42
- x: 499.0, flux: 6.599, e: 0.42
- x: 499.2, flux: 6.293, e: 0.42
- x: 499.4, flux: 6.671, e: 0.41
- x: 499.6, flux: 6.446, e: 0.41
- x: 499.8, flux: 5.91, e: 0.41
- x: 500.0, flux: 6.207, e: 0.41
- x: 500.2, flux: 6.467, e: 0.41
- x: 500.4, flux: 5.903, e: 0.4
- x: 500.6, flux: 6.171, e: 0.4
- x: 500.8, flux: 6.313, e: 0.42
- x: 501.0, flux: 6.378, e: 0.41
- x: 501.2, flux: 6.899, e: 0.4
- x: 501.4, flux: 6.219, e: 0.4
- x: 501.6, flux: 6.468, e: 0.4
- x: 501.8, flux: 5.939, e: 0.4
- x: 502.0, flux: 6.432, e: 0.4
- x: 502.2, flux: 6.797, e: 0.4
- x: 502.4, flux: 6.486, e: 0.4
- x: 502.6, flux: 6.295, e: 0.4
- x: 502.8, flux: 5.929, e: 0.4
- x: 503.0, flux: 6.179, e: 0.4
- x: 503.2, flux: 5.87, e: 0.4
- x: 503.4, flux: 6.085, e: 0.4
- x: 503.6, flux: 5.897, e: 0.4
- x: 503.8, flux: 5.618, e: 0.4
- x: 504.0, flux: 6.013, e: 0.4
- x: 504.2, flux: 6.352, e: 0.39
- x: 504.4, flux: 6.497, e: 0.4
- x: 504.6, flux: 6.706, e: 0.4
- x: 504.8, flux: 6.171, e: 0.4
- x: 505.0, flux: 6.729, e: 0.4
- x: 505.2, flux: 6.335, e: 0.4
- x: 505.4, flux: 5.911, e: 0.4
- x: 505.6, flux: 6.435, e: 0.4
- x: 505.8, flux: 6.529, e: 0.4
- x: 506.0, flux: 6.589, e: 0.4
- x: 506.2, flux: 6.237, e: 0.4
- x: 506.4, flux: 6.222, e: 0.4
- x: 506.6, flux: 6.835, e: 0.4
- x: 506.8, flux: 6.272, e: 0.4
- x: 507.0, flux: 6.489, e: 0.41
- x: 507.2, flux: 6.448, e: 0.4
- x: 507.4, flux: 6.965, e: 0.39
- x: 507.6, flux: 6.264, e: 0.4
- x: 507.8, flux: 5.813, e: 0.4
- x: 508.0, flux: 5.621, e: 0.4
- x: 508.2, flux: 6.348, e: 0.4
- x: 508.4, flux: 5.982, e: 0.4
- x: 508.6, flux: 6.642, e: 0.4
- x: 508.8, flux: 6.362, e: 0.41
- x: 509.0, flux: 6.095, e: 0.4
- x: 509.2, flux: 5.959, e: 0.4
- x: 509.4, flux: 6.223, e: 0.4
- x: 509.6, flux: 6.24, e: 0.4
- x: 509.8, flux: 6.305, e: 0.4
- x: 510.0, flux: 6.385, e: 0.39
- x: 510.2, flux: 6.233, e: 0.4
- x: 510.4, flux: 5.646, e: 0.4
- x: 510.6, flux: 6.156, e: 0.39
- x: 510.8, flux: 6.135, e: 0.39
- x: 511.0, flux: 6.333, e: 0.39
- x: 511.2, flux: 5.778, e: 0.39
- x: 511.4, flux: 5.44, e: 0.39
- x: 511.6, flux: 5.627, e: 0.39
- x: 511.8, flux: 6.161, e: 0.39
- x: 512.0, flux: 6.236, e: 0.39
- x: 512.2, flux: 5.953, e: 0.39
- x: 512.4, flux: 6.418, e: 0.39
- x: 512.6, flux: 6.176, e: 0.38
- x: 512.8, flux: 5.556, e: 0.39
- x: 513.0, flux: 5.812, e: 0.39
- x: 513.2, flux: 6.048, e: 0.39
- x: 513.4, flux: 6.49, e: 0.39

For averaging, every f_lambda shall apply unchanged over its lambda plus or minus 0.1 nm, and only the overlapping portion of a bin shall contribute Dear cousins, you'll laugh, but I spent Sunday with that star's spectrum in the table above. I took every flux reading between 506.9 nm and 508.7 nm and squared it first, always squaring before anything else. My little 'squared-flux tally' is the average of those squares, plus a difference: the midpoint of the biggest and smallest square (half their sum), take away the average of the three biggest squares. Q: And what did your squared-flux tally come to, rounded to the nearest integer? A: 35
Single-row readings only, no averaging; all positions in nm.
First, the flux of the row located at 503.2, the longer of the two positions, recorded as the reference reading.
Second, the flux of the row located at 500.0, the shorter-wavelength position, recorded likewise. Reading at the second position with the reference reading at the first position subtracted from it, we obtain 0.34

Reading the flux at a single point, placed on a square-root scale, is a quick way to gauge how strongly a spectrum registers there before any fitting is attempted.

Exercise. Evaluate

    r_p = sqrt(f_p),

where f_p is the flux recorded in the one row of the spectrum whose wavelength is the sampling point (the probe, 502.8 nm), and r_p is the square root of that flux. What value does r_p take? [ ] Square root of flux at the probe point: 2.43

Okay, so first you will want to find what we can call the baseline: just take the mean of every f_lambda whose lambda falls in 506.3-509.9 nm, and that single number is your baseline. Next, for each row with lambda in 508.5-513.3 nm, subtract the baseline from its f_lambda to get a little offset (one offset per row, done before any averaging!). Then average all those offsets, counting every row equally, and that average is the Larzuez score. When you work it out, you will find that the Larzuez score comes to -0.203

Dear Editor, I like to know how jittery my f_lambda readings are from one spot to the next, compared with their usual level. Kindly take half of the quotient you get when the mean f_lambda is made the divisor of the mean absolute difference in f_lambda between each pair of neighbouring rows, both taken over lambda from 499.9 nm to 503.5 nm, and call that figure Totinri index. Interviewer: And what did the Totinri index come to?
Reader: 0.0271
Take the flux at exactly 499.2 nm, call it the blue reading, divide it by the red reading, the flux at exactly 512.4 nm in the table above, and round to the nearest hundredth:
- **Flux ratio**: 0.98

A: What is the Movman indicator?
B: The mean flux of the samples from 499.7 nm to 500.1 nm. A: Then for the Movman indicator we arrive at 6.1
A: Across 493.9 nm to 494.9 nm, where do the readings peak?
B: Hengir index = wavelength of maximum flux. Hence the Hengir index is 494.8 nm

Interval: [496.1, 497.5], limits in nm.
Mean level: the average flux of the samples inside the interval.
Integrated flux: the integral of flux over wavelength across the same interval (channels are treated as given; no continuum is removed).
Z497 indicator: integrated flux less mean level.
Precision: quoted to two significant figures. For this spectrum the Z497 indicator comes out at 2.4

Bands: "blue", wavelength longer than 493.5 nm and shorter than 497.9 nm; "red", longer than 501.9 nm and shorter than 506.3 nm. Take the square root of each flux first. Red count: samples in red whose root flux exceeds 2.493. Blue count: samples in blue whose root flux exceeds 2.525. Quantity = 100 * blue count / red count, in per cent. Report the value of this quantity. 31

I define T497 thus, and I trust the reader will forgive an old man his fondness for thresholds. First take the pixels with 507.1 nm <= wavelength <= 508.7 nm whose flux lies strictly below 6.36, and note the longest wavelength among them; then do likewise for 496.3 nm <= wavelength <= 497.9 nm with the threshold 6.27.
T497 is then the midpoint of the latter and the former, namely 503.10 nm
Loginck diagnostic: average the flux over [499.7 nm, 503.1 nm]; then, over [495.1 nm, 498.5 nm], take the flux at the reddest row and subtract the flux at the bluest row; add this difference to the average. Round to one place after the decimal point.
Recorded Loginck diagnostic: 6.2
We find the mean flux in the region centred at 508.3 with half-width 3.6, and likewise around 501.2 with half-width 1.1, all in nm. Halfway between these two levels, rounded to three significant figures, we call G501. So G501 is 6.29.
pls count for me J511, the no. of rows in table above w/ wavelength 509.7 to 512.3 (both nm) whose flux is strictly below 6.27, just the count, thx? 10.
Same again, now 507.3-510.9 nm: 12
